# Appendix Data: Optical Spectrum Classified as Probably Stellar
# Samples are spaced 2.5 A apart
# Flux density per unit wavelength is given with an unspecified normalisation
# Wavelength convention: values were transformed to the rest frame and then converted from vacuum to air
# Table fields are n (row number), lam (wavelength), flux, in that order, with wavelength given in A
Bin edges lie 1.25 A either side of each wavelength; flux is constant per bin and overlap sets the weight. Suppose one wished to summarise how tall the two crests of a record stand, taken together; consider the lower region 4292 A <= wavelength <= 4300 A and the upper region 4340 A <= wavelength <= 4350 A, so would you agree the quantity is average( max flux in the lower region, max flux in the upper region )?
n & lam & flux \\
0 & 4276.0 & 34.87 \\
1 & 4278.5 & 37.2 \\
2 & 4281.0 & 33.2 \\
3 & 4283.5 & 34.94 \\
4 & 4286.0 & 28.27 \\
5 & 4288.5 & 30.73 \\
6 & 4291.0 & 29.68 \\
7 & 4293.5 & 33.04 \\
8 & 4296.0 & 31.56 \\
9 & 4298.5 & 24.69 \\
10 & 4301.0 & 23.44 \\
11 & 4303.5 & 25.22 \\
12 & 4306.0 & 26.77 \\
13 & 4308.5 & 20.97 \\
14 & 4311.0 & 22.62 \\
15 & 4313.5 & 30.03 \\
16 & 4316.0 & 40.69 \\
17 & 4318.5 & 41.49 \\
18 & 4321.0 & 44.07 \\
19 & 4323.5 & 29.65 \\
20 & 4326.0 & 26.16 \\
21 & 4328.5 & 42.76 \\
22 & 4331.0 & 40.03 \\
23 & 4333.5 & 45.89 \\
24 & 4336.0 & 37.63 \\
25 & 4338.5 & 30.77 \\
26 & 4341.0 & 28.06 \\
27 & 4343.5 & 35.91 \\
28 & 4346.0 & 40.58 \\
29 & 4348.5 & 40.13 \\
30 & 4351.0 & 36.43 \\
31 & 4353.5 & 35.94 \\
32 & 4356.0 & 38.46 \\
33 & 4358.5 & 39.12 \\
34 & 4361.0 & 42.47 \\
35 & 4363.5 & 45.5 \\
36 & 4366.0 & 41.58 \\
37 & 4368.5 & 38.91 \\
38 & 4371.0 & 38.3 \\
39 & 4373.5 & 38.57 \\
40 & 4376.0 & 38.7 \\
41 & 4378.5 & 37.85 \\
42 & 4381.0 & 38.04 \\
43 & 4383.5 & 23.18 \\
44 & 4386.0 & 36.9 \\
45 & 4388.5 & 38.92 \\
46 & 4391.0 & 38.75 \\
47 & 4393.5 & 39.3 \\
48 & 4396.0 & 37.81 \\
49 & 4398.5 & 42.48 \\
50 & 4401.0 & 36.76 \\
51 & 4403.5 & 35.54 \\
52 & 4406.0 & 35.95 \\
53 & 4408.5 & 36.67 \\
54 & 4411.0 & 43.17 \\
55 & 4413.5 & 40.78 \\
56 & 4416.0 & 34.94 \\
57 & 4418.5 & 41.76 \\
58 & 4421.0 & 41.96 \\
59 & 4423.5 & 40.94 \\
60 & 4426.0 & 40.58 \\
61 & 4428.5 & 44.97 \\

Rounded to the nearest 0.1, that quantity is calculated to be 36.8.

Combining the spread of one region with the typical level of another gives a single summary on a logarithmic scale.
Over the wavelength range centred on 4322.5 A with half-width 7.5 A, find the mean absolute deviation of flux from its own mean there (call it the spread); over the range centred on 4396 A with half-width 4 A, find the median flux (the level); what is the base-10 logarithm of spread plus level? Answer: 1.66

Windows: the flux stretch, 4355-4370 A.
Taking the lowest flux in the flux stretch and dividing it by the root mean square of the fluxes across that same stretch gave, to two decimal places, 0.94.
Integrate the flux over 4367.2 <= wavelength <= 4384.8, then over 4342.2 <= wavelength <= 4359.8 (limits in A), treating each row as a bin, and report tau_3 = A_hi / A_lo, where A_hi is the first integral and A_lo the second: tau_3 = 0.95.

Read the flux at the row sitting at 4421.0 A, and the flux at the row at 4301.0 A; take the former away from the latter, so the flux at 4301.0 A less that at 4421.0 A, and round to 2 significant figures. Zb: -19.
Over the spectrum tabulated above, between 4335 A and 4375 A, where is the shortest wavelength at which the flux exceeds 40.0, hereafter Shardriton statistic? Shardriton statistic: 4346.0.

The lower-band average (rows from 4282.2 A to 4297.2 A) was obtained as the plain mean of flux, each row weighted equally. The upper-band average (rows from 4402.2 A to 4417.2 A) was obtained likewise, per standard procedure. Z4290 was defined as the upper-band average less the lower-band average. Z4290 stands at 6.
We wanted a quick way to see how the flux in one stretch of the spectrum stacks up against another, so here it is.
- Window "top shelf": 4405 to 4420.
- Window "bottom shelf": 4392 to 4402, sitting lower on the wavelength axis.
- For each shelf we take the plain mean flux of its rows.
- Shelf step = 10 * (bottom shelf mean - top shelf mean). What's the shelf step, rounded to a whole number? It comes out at 2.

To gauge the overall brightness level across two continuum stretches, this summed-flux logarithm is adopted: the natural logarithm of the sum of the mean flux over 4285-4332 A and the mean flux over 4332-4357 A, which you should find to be 4.22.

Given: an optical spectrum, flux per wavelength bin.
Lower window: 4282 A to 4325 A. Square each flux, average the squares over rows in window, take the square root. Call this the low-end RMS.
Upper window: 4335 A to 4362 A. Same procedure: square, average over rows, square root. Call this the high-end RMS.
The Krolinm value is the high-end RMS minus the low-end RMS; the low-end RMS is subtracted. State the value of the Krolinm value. 5.9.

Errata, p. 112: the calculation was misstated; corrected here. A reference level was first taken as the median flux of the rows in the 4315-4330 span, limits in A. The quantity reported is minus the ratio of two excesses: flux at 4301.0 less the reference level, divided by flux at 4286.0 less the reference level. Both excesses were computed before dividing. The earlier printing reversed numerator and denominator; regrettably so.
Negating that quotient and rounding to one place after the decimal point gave -1.4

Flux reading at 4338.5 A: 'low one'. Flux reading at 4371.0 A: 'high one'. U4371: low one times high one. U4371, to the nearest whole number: 1178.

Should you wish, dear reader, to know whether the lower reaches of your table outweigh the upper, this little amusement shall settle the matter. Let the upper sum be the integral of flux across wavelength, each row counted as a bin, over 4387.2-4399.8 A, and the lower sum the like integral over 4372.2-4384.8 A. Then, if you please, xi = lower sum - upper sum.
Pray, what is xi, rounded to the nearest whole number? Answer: -52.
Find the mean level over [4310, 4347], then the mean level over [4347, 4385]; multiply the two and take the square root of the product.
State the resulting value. 37.0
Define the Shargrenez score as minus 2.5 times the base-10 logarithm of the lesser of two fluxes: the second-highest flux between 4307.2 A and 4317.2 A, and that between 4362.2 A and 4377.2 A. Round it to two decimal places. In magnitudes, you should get -3.69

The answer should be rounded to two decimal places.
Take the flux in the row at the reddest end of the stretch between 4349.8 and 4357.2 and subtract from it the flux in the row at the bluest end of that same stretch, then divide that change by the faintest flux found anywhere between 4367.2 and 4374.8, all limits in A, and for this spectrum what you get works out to 0.05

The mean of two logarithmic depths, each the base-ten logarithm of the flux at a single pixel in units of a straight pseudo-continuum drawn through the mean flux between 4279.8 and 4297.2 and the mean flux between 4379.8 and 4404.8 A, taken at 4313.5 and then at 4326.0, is -0.07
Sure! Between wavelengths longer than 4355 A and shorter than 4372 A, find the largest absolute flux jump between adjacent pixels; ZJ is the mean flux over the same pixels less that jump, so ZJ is 37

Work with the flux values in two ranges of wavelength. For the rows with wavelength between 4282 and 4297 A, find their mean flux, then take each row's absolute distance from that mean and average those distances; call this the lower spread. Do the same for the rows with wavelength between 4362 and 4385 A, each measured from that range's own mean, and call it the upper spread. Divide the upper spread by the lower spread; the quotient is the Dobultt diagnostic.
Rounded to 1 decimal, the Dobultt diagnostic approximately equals 1.8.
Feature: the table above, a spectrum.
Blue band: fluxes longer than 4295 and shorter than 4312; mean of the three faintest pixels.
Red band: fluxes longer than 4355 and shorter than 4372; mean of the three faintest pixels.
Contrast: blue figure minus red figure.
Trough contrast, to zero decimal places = -16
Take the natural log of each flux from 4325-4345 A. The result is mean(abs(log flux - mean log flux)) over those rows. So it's 0.166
